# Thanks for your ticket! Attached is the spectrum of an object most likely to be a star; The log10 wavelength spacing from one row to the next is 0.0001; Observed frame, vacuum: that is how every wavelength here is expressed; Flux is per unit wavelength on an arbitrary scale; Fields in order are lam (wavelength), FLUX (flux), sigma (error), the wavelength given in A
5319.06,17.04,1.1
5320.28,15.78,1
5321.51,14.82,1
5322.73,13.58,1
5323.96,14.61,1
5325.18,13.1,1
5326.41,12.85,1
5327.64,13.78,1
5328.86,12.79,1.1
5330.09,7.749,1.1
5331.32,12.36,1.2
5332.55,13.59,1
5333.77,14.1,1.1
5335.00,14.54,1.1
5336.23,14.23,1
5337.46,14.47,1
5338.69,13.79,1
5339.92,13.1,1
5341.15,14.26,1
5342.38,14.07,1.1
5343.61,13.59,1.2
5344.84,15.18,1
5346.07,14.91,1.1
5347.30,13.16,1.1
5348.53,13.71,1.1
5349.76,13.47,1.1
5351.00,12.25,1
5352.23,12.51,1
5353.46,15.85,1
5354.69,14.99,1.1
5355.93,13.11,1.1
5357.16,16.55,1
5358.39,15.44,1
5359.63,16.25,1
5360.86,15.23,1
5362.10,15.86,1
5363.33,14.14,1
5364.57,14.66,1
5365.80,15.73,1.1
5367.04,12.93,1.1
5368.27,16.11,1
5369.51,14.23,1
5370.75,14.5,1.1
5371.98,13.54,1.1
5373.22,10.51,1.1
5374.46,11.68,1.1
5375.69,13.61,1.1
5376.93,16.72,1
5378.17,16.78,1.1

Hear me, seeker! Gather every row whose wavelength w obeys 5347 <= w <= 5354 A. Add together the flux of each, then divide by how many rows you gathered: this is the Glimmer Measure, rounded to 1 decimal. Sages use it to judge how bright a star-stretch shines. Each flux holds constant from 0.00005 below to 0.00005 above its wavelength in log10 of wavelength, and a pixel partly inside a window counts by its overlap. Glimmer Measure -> 13.5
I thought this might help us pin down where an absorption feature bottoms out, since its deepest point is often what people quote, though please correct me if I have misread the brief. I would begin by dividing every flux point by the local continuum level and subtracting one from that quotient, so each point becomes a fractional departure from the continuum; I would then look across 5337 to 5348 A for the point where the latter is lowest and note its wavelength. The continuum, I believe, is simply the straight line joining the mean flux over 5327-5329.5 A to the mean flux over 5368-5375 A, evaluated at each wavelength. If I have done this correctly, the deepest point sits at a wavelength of 5339.92 A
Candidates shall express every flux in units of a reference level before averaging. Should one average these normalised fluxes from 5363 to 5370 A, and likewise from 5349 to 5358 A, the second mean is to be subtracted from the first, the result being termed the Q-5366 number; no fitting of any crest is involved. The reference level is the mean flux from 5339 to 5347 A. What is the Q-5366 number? 0.04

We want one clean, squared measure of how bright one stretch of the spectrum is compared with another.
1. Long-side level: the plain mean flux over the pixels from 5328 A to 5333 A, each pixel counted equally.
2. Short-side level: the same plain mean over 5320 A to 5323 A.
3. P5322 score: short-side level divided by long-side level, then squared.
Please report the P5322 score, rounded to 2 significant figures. 1.6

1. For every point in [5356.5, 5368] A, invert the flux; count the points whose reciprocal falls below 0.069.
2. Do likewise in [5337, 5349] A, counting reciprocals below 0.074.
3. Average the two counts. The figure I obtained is 7.5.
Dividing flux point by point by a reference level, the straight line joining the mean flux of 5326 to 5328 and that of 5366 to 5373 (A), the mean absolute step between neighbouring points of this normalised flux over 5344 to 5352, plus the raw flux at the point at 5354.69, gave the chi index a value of 15.0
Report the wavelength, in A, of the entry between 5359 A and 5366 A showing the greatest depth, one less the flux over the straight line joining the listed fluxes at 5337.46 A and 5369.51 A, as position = 5363.33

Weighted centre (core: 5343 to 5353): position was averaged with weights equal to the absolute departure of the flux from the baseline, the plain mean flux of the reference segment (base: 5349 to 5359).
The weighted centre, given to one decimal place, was 5348.9 A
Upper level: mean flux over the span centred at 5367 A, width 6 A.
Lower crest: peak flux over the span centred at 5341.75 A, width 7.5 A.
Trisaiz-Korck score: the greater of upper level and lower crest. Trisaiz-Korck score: 15.2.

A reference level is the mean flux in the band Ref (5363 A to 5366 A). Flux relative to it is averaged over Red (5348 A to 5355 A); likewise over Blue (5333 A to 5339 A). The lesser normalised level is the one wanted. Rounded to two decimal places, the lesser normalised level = 0.93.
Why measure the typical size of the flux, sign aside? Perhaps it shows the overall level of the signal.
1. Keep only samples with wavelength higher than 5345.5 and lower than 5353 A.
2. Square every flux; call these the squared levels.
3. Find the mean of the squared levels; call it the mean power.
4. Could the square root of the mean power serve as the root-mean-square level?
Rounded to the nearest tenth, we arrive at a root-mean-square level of 13.4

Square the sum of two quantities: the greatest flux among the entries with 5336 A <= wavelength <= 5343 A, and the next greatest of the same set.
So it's 825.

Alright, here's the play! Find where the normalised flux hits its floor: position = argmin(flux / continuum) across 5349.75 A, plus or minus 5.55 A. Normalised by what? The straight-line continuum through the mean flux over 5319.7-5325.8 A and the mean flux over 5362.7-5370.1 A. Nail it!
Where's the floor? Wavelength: 5351.00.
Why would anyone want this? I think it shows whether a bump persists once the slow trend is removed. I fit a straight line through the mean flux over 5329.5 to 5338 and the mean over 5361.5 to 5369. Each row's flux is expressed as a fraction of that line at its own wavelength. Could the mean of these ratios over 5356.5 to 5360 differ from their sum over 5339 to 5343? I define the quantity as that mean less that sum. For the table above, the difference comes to -1.97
